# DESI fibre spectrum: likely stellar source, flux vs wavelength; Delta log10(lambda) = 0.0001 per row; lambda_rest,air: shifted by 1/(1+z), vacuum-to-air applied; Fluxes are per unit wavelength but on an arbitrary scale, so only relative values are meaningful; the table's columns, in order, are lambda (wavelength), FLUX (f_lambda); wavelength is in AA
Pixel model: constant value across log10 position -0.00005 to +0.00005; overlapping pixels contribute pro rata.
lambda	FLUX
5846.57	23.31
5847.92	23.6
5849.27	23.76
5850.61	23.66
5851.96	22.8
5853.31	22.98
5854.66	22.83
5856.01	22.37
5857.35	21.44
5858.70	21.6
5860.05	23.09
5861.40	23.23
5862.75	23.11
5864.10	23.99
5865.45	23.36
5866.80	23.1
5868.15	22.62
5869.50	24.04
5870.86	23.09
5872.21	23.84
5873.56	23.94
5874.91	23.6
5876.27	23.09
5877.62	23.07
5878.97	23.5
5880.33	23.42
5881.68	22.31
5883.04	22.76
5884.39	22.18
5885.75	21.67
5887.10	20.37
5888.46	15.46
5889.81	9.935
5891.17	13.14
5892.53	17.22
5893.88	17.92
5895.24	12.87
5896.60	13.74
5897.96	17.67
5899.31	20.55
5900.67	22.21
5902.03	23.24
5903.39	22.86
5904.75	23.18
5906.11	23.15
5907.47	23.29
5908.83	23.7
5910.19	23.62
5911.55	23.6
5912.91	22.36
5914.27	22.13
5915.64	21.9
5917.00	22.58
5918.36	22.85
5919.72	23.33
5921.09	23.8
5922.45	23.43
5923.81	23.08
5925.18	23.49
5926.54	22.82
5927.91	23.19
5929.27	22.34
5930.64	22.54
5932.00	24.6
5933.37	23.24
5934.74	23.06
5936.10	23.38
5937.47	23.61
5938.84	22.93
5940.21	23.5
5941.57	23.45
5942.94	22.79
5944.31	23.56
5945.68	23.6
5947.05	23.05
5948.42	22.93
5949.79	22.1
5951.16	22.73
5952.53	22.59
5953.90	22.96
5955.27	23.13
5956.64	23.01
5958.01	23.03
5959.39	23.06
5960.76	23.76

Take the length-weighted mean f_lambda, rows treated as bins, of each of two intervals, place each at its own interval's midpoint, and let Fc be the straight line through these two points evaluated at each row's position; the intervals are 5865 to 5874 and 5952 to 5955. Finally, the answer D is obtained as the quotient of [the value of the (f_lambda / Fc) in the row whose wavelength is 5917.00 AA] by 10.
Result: 0.098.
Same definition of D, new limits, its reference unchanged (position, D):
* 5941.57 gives 0.102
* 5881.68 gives 0.096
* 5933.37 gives 0.101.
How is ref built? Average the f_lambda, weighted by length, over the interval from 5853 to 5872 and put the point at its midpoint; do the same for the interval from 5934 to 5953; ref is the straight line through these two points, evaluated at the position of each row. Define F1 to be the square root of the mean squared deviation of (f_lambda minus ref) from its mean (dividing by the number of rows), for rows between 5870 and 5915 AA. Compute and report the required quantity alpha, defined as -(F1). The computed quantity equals -3.8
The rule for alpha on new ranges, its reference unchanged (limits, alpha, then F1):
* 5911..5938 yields -0.6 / 0.6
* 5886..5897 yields -3.1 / 3.1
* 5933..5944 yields -0.3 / 0.3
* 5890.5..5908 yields -3.9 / 3.9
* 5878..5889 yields -2.5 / 2.5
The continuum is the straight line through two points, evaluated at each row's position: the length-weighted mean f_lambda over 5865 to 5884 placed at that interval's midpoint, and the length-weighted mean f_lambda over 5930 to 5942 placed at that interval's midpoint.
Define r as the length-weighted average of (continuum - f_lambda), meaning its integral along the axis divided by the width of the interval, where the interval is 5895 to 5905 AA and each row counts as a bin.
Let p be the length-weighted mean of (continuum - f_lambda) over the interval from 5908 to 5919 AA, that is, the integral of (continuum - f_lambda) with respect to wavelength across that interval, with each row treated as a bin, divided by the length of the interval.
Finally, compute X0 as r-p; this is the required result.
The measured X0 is 3.1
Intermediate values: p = 0.5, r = 4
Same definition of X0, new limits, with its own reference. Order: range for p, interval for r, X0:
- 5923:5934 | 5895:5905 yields 3.4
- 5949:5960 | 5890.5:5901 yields 6.0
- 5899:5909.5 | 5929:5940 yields -0.3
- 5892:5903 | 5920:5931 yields -4.7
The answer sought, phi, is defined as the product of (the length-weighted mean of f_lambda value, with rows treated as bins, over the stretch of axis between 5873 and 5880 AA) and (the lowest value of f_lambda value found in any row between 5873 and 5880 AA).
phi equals 540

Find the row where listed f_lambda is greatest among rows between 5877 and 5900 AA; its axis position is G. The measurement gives 5878.97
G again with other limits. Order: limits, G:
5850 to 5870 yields 5869.50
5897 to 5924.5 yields 5921.09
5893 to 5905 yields 5902.03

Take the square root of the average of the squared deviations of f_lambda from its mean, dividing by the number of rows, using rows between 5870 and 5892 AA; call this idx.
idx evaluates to 4.1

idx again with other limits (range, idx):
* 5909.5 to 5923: 0.7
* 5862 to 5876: 0.5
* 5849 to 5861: 0.8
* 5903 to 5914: 0.4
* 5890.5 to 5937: 3.1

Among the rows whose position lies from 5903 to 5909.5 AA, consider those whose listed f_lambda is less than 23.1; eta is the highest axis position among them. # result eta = 5903.39 AA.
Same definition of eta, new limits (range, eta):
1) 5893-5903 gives 5900.67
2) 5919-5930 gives 5929.27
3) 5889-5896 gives 5895.24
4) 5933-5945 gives 5942.94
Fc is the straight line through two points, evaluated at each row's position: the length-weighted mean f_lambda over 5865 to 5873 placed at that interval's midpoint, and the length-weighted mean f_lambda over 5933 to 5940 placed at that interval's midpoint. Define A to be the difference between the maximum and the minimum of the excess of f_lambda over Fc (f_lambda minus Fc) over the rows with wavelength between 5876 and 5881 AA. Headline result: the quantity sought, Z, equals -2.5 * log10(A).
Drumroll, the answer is 0.9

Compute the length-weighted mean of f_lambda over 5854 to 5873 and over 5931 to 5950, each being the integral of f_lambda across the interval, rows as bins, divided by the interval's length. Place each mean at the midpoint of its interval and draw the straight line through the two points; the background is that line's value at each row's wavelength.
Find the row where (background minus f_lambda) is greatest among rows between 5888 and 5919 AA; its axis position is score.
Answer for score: 5889.81 AA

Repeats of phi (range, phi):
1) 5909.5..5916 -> 498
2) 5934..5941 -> 534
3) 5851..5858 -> 483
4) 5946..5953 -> 502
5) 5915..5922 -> 502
